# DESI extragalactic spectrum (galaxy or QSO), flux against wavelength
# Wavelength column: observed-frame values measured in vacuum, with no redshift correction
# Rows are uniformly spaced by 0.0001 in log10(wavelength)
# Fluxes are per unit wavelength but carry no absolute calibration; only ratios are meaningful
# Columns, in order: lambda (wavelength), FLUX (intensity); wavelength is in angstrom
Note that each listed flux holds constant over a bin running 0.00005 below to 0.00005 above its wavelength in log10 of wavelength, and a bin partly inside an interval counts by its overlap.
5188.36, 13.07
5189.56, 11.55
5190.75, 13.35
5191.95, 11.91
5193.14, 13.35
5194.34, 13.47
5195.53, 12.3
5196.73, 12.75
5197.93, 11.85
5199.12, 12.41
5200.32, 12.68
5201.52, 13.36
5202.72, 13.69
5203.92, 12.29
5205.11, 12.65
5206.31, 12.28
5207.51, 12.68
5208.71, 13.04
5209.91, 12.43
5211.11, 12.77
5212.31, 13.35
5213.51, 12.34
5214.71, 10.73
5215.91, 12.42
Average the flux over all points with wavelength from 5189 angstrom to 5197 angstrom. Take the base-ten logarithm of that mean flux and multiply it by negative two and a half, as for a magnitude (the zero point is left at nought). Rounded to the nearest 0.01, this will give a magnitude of -2.76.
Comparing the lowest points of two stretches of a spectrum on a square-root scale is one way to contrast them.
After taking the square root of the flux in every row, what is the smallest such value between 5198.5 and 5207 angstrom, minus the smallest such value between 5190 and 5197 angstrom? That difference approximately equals 0.053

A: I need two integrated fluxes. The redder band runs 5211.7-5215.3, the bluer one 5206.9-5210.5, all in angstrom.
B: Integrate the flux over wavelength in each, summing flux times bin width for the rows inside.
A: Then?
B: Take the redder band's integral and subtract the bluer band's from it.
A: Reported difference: -2.0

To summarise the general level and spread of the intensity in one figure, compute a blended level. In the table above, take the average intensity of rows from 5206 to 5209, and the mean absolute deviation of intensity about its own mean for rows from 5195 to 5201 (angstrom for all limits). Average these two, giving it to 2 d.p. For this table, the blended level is 6.46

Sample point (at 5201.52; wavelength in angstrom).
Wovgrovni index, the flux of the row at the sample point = 13.36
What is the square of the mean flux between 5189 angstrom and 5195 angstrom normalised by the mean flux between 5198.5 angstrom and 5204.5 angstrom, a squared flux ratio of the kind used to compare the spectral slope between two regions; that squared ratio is 0.98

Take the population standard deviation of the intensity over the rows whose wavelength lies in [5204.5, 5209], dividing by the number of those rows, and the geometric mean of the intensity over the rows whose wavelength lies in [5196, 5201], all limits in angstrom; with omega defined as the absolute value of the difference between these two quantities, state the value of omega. 12.1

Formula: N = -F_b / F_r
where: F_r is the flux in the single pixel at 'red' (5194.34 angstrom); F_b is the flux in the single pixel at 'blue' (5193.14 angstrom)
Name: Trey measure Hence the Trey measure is -0.99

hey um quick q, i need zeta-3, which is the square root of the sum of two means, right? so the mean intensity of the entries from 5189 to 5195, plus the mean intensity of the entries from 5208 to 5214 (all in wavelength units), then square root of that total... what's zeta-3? 5.05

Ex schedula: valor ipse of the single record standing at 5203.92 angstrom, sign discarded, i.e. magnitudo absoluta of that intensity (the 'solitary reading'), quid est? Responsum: 12.3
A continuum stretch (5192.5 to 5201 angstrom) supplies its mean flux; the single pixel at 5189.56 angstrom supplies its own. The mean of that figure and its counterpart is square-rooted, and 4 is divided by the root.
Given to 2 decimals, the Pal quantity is 1.15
